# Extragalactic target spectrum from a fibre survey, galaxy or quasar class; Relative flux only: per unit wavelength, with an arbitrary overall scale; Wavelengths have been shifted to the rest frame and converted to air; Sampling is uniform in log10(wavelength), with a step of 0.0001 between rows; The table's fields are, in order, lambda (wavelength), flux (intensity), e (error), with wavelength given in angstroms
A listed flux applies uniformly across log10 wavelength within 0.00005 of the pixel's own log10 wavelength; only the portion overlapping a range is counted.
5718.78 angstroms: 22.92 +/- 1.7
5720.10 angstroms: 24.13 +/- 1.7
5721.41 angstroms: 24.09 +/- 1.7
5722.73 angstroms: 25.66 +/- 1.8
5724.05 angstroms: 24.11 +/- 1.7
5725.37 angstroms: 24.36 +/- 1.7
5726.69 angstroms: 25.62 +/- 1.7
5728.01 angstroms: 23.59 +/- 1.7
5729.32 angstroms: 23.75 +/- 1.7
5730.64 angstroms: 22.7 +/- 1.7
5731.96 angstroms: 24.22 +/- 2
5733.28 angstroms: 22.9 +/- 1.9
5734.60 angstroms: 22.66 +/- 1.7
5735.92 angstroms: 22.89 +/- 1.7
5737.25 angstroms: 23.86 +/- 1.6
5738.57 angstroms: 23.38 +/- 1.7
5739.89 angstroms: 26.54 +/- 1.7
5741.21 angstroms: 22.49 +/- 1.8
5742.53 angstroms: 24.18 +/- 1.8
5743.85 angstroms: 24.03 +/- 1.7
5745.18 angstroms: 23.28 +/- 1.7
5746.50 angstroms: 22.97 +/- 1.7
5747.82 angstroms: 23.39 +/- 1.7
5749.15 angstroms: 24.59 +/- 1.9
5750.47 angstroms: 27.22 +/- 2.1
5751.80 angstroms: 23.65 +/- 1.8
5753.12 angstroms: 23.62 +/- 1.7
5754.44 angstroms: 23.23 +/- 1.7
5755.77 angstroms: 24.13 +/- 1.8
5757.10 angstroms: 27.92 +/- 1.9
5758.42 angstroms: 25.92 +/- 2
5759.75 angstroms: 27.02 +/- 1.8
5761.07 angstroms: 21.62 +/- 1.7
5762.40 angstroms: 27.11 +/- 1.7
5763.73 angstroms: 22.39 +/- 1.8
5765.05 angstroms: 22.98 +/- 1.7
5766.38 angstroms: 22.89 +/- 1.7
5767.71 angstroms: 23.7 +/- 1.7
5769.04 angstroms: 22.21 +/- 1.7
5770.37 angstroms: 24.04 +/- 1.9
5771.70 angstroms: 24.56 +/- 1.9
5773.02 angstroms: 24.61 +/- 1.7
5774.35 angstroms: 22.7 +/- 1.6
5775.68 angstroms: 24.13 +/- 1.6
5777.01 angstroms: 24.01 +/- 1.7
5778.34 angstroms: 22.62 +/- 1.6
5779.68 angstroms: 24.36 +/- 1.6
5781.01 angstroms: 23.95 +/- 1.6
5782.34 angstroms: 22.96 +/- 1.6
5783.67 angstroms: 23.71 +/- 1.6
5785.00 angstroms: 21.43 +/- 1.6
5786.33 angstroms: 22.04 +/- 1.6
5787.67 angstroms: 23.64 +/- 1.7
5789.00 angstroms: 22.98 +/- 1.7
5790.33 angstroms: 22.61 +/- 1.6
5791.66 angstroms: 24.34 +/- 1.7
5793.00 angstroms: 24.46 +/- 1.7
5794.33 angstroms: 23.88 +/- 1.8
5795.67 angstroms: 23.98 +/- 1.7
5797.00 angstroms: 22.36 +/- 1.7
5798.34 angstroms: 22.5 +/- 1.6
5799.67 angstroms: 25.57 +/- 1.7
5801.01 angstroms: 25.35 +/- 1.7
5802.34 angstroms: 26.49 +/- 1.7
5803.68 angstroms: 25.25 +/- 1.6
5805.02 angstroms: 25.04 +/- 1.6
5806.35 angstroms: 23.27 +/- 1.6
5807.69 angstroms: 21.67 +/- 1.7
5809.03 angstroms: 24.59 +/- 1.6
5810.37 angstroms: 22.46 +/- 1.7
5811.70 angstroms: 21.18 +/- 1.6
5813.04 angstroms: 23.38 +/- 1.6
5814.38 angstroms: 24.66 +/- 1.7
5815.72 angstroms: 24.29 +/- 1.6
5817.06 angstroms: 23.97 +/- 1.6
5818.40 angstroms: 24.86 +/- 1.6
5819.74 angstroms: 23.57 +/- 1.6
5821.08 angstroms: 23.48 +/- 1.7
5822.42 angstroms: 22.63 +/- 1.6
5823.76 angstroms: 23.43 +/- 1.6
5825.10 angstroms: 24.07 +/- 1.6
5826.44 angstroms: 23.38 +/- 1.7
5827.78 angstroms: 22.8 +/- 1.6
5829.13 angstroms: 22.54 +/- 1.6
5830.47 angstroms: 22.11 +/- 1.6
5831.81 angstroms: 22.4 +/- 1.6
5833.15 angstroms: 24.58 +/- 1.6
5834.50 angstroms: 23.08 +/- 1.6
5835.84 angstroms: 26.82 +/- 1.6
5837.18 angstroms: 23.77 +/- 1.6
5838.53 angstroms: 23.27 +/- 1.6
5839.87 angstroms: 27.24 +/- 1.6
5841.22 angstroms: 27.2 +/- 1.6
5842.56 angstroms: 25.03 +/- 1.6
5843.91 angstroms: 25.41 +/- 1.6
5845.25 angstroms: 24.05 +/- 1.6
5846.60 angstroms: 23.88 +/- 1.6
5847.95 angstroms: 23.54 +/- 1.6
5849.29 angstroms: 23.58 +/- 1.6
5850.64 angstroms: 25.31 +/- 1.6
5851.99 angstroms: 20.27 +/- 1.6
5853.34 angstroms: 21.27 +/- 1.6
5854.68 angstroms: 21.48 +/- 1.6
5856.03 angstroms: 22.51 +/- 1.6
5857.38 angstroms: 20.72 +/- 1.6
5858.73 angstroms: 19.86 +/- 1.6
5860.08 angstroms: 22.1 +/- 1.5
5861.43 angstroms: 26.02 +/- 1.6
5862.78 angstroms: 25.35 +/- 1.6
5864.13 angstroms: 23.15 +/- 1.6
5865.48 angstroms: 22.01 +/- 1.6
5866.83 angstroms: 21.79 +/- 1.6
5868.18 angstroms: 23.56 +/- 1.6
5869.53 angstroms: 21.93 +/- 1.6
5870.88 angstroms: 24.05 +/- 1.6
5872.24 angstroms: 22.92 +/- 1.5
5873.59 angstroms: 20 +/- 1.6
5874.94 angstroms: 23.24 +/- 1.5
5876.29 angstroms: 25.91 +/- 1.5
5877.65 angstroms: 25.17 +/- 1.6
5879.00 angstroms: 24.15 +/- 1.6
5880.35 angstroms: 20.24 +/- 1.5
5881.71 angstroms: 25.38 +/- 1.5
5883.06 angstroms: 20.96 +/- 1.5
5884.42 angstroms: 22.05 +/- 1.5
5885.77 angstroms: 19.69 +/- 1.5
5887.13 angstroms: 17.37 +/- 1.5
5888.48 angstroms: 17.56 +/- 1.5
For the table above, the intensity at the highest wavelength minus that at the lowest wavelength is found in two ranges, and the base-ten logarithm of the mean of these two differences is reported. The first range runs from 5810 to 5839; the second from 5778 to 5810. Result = 0.1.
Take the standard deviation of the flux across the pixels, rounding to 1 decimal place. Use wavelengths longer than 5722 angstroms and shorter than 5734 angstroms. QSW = 1.0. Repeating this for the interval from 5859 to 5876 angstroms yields 1.6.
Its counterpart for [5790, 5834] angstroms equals 1.2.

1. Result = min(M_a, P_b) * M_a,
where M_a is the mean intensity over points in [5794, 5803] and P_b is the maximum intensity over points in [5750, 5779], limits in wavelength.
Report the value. 591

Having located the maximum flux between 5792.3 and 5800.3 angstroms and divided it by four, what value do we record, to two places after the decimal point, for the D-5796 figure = 6.39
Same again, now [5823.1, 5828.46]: 6.02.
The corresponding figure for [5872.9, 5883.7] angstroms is 6.48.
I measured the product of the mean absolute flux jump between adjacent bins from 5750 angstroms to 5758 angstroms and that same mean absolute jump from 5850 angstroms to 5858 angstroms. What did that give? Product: 3.1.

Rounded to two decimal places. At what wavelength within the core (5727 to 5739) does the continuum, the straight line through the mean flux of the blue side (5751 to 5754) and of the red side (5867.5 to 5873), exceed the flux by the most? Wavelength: 5734.60 angstroms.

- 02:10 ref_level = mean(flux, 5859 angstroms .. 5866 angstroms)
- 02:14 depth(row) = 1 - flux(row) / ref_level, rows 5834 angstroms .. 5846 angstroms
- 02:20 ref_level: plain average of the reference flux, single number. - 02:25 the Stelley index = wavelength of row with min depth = 5839.87 angstroms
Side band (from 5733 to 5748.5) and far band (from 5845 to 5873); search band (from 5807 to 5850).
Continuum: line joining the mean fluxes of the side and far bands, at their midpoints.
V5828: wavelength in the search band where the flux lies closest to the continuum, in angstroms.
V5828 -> 5834.50 angstroms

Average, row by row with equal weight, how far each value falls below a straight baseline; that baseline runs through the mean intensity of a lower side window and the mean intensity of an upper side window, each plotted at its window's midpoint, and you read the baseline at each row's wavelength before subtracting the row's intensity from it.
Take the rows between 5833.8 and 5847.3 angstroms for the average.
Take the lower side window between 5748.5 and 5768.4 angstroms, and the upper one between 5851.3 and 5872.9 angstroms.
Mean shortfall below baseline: -2.1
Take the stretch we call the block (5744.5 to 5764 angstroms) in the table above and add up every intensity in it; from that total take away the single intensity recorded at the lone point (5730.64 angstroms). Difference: 345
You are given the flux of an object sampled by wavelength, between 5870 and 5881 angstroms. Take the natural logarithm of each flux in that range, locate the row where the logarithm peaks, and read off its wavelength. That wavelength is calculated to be 5876.29 angstroms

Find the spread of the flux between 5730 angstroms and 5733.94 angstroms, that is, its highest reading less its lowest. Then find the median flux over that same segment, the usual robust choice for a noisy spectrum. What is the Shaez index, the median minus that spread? 21.4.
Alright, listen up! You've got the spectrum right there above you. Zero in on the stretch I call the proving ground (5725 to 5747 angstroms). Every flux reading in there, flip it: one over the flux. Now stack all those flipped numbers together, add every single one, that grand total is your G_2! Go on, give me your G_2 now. 0.718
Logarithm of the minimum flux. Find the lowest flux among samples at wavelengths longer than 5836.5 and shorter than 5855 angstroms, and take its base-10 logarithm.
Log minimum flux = 1.31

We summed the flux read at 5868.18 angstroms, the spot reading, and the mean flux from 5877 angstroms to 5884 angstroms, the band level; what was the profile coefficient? 46.7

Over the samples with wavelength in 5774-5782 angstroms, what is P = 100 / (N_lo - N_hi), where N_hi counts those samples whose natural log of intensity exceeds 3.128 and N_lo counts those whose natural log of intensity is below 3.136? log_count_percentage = -50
